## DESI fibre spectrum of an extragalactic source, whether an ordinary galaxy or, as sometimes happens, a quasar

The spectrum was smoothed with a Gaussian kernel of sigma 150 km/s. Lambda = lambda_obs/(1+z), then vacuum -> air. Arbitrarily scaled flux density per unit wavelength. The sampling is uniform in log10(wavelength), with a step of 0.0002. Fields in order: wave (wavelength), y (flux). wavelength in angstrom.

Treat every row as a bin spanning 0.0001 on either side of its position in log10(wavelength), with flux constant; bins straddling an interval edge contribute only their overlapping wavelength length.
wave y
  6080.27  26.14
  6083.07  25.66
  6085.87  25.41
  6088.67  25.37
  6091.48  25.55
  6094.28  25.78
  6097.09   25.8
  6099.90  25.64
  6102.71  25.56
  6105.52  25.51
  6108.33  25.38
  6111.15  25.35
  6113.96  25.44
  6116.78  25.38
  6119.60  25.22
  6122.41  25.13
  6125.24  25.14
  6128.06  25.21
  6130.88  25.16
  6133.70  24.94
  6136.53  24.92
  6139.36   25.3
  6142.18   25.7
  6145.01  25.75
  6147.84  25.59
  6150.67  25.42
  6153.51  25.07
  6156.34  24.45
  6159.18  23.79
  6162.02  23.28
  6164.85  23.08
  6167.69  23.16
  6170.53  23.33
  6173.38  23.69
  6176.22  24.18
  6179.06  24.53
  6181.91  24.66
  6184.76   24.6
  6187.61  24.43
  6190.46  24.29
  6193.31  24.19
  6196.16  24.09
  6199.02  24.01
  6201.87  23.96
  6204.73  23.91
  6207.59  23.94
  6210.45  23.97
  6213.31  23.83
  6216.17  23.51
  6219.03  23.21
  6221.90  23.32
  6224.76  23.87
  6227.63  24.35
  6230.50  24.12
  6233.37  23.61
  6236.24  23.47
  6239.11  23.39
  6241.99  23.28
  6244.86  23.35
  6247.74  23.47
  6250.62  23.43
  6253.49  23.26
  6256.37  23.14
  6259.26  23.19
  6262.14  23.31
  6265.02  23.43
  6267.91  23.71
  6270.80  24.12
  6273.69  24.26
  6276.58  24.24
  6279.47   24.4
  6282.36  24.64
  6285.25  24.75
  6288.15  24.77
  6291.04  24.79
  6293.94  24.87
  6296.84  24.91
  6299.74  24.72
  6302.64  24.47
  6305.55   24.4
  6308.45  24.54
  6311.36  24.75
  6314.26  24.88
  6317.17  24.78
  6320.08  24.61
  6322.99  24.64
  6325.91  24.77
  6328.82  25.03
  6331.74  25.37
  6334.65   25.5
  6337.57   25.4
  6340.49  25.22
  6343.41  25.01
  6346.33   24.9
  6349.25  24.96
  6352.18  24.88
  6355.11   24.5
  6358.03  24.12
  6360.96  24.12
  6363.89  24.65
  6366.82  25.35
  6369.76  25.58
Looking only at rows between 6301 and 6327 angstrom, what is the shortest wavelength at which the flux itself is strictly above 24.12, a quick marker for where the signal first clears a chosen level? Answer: 6302.64 angstrom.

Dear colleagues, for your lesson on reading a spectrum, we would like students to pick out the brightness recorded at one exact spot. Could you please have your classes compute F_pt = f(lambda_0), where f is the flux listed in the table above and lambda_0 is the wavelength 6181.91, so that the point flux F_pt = 24.66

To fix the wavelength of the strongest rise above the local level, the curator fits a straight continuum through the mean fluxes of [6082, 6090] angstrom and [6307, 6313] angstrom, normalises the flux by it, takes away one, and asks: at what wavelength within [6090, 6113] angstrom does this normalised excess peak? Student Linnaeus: 6097.09 angstrom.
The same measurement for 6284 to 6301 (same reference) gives 6296.84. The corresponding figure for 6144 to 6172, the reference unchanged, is 6145.01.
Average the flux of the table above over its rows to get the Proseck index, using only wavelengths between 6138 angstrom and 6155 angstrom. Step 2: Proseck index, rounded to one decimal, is 25.5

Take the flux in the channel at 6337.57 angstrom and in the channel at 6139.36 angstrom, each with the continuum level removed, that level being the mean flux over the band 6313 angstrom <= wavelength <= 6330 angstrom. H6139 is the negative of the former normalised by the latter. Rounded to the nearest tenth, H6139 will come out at -1.2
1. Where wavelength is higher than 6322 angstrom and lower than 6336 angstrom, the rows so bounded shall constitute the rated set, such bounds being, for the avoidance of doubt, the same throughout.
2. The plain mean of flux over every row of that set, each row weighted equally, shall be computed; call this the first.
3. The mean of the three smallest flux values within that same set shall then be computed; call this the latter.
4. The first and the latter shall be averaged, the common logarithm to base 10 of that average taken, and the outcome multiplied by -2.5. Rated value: -3.49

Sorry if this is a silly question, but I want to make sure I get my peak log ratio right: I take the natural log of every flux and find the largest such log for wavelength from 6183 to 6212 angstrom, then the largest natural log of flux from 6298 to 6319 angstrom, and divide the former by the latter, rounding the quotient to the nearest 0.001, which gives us 0.996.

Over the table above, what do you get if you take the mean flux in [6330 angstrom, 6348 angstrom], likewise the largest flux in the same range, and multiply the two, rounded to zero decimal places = 643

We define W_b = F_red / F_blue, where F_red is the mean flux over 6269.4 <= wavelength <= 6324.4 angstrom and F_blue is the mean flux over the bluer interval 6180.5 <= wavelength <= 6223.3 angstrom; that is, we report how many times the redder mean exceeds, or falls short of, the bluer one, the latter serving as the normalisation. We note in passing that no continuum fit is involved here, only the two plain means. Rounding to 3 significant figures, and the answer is 1.03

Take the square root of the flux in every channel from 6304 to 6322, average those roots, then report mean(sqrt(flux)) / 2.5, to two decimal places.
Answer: 1.99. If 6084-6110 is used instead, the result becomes 2.02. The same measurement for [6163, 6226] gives 1.96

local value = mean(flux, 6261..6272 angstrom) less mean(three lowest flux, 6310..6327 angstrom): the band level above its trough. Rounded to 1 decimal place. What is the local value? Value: -1.0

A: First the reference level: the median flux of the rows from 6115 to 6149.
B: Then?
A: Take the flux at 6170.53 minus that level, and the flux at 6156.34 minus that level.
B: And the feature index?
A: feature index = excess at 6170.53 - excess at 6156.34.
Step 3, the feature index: -1.1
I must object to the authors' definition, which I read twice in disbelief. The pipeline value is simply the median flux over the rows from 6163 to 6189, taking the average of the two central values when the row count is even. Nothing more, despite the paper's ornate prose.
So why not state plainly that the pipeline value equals 24.2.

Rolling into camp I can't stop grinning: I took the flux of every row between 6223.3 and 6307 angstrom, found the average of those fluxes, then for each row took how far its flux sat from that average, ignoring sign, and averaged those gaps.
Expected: 0.55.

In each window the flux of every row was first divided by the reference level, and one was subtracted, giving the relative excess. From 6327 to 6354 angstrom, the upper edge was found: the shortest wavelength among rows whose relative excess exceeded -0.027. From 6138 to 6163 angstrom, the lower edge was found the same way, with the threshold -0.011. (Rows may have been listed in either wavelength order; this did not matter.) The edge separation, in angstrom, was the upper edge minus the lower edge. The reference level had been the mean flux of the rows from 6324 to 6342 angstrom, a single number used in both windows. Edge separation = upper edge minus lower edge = 189.5 angstrom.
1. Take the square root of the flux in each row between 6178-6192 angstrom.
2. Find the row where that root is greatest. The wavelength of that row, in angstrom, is 6181.91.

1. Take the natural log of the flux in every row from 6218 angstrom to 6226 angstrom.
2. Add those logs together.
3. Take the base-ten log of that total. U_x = 0.98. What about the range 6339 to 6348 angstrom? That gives 0.99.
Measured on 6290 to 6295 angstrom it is 0.81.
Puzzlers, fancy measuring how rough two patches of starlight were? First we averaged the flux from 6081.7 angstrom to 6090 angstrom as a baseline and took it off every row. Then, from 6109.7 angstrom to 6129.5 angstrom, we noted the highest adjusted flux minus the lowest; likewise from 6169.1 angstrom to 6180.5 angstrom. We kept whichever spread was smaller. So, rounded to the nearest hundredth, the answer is 0.31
